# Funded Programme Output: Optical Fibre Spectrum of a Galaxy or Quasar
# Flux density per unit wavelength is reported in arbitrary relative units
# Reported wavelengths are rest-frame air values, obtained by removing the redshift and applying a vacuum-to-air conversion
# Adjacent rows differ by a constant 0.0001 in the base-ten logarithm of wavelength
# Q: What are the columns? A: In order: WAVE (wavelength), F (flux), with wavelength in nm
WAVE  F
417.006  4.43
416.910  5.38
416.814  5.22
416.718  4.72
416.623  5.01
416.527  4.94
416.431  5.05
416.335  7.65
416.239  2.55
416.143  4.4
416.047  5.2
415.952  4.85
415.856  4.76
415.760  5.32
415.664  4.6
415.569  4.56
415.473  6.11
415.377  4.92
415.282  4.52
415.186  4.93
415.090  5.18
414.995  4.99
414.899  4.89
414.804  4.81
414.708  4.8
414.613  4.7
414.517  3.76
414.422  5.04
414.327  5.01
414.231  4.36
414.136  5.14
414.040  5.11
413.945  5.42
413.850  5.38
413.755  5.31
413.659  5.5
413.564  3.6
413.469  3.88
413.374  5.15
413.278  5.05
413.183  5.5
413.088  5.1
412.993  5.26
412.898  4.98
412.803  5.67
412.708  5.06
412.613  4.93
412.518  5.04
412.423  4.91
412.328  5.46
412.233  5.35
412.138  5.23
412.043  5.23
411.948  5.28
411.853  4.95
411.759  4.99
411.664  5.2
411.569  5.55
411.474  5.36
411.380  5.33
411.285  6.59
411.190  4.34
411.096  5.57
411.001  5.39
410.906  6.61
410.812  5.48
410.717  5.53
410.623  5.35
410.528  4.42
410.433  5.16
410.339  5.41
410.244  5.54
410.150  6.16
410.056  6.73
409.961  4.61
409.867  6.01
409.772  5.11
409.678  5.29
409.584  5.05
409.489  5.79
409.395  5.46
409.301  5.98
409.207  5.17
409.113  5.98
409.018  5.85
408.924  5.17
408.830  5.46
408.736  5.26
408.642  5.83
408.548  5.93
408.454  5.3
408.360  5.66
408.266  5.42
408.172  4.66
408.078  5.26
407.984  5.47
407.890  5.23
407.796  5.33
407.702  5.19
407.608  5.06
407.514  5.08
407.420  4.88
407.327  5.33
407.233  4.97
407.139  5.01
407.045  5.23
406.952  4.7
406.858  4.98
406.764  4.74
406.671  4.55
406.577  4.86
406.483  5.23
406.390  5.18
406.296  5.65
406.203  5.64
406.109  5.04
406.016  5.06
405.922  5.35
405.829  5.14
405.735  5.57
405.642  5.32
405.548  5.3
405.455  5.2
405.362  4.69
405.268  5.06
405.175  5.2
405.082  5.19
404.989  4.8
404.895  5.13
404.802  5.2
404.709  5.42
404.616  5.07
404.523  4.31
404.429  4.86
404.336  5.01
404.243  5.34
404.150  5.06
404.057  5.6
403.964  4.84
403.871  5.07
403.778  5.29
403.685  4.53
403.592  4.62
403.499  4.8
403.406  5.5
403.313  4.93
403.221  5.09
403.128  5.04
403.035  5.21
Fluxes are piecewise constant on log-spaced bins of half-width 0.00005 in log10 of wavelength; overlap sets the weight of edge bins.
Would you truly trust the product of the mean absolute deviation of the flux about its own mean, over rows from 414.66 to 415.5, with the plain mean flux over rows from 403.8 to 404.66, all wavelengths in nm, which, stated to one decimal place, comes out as 1.4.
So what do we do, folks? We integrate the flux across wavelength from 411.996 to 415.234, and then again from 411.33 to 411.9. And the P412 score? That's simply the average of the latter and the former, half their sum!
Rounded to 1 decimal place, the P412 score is 9.6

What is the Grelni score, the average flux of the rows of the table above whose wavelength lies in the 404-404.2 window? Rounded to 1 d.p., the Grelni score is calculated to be 5.3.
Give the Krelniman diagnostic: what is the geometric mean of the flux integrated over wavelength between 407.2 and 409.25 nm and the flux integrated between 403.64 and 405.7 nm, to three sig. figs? 10.7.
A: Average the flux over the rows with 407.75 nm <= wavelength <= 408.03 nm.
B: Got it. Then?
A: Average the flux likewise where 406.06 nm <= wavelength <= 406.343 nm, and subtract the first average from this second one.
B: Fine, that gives 0.1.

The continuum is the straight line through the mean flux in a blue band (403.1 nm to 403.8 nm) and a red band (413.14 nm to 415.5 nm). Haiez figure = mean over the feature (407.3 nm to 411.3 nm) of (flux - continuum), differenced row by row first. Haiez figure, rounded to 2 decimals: 0.50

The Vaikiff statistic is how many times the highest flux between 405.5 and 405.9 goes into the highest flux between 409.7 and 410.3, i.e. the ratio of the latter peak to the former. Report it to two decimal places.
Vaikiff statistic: 1.21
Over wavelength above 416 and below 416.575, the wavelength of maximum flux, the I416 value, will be 416.335 nm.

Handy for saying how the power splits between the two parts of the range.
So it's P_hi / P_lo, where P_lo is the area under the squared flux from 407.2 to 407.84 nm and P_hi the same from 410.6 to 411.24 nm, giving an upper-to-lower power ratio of 1.16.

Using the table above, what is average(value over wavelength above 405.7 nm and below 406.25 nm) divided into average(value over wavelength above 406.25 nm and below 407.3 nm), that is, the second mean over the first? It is 0.95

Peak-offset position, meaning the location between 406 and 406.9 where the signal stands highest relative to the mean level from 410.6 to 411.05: 406.296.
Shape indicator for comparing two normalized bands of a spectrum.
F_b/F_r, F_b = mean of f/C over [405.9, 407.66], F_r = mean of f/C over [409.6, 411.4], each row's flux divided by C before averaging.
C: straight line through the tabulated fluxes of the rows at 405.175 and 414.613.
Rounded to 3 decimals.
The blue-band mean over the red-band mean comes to 0.887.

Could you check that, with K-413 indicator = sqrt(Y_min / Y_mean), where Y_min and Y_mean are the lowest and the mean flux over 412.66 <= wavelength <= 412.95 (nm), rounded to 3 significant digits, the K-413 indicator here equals 0.975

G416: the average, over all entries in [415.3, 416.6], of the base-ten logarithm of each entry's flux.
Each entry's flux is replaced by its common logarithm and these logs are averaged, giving 0.687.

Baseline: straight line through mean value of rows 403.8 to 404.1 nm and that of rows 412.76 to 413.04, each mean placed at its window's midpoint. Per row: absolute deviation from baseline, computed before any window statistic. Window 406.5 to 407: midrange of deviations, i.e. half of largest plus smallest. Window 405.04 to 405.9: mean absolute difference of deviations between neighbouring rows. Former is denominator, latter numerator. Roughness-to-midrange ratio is 0.47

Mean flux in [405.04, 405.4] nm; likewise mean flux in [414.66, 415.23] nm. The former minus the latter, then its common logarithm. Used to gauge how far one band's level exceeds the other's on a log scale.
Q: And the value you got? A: -1.0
